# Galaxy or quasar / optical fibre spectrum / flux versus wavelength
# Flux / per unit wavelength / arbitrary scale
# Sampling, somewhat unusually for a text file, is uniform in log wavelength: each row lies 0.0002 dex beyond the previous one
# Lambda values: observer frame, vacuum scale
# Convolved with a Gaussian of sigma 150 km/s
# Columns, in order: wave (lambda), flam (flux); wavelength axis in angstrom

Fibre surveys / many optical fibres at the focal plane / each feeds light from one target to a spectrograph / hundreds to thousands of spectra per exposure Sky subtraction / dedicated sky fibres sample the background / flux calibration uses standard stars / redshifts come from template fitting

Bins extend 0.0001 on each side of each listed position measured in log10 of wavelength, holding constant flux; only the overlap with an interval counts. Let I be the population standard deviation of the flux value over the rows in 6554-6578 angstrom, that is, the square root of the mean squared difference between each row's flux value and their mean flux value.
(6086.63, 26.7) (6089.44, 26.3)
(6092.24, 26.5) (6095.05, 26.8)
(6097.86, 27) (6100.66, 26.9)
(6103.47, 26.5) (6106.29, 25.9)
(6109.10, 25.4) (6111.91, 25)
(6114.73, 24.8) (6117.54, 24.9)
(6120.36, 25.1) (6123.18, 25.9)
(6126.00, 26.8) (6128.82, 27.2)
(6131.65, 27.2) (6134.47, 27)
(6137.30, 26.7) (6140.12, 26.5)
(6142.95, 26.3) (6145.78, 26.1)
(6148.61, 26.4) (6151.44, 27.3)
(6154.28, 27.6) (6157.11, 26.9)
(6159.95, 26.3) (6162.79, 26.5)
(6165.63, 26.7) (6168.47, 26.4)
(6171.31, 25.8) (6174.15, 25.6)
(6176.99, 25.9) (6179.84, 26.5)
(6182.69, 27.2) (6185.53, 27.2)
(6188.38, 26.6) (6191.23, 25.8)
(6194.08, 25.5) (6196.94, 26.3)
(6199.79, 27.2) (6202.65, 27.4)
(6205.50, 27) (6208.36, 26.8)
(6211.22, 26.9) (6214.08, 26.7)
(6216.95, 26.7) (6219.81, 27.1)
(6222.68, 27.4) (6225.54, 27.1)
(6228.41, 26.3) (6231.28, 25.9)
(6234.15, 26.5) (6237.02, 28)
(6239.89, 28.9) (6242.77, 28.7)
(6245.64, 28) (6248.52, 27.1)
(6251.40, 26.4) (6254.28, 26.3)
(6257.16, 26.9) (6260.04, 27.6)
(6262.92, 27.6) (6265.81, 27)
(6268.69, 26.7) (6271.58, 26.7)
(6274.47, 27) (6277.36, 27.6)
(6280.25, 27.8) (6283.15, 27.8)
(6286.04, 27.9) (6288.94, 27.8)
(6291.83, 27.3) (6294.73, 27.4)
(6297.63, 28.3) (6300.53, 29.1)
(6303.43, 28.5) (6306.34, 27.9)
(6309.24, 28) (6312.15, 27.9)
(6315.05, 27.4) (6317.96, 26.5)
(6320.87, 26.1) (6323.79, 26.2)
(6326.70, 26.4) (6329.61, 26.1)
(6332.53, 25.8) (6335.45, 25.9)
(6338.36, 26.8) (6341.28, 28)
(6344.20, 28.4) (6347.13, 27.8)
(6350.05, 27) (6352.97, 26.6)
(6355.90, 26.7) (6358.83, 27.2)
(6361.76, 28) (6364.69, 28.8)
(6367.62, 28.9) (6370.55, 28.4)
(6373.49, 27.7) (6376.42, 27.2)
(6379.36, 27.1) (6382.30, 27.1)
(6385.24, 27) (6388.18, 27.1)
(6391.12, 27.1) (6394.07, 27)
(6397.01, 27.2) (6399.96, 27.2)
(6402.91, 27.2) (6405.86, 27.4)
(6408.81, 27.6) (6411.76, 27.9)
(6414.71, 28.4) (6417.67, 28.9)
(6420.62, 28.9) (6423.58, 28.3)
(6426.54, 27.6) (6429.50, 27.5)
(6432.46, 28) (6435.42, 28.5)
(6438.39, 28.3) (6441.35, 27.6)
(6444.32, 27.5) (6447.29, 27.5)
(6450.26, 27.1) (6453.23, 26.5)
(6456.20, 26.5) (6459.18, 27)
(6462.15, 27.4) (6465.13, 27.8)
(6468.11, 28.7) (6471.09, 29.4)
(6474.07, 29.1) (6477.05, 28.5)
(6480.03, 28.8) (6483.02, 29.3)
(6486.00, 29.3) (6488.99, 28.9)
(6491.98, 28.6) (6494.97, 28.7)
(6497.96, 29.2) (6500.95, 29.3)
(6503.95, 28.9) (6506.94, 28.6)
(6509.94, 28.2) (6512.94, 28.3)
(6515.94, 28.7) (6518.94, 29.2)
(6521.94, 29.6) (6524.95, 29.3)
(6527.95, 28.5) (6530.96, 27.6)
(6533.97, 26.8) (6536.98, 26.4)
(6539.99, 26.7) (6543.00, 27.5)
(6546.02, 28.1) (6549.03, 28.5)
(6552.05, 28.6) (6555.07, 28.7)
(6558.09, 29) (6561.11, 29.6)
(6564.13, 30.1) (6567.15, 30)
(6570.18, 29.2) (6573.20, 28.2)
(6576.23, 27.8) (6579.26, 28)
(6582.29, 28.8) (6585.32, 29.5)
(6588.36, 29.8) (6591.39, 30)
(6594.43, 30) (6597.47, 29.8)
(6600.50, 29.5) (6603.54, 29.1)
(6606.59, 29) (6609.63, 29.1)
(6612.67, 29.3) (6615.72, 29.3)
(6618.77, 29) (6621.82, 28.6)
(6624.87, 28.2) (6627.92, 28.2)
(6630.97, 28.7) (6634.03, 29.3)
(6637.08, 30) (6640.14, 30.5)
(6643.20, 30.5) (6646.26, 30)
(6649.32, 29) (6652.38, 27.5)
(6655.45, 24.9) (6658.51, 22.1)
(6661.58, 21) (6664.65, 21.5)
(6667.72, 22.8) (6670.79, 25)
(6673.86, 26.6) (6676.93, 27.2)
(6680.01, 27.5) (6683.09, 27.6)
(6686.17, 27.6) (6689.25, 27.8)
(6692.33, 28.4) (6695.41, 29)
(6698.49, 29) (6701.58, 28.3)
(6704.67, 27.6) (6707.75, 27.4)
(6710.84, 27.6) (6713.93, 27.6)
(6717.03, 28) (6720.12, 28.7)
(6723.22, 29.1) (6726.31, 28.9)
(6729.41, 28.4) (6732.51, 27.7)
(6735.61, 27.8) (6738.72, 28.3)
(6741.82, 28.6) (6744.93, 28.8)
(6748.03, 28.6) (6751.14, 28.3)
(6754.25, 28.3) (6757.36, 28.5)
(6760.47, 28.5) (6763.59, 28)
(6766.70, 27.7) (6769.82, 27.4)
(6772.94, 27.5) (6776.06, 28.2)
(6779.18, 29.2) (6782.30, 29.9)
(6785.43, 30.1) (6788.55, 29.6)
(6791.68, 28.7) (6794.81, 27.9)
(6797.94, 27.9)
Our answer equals 0.8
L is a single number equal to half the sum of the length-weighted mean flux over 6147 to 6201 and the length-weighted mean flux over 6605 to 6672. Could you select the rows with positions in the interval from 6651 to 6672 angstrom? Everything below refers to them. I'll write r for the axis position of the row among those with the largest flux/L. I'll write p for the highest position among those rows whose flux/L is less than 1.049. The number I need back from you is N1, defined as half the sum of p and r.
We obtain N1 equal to 6661.6 angstrom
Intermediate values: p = 6670.79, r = 6652.38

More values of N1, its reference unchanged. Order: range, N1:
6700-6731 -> 6720.1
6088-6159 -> 6155.7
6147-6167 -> 6160.0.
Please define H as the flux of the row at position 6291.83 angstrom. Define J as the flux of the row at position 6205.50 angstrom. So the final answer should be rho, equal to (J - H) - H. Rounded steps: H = 27.3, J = 27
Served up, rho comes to -27.6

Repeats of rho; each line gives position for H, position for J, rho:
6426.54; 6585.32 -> -25.7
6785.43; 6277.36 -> -32.6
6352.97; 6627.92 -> -25.0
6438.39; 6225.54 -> -29.5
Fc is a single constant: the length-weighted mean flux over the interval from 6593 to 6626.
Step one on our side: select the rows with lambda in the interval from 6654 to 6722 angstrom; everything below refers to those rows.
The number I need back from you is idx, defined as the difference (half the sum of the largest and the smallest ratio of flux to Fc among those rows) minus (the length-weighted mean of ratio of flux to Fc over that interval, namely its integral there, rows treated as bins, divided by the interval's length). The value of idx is -0.052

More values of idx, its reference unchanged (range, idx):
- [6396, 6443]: 0.005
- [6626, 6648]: -0.008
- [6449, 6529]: -0.016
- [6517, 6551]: -0.001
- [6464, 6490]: -0.010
